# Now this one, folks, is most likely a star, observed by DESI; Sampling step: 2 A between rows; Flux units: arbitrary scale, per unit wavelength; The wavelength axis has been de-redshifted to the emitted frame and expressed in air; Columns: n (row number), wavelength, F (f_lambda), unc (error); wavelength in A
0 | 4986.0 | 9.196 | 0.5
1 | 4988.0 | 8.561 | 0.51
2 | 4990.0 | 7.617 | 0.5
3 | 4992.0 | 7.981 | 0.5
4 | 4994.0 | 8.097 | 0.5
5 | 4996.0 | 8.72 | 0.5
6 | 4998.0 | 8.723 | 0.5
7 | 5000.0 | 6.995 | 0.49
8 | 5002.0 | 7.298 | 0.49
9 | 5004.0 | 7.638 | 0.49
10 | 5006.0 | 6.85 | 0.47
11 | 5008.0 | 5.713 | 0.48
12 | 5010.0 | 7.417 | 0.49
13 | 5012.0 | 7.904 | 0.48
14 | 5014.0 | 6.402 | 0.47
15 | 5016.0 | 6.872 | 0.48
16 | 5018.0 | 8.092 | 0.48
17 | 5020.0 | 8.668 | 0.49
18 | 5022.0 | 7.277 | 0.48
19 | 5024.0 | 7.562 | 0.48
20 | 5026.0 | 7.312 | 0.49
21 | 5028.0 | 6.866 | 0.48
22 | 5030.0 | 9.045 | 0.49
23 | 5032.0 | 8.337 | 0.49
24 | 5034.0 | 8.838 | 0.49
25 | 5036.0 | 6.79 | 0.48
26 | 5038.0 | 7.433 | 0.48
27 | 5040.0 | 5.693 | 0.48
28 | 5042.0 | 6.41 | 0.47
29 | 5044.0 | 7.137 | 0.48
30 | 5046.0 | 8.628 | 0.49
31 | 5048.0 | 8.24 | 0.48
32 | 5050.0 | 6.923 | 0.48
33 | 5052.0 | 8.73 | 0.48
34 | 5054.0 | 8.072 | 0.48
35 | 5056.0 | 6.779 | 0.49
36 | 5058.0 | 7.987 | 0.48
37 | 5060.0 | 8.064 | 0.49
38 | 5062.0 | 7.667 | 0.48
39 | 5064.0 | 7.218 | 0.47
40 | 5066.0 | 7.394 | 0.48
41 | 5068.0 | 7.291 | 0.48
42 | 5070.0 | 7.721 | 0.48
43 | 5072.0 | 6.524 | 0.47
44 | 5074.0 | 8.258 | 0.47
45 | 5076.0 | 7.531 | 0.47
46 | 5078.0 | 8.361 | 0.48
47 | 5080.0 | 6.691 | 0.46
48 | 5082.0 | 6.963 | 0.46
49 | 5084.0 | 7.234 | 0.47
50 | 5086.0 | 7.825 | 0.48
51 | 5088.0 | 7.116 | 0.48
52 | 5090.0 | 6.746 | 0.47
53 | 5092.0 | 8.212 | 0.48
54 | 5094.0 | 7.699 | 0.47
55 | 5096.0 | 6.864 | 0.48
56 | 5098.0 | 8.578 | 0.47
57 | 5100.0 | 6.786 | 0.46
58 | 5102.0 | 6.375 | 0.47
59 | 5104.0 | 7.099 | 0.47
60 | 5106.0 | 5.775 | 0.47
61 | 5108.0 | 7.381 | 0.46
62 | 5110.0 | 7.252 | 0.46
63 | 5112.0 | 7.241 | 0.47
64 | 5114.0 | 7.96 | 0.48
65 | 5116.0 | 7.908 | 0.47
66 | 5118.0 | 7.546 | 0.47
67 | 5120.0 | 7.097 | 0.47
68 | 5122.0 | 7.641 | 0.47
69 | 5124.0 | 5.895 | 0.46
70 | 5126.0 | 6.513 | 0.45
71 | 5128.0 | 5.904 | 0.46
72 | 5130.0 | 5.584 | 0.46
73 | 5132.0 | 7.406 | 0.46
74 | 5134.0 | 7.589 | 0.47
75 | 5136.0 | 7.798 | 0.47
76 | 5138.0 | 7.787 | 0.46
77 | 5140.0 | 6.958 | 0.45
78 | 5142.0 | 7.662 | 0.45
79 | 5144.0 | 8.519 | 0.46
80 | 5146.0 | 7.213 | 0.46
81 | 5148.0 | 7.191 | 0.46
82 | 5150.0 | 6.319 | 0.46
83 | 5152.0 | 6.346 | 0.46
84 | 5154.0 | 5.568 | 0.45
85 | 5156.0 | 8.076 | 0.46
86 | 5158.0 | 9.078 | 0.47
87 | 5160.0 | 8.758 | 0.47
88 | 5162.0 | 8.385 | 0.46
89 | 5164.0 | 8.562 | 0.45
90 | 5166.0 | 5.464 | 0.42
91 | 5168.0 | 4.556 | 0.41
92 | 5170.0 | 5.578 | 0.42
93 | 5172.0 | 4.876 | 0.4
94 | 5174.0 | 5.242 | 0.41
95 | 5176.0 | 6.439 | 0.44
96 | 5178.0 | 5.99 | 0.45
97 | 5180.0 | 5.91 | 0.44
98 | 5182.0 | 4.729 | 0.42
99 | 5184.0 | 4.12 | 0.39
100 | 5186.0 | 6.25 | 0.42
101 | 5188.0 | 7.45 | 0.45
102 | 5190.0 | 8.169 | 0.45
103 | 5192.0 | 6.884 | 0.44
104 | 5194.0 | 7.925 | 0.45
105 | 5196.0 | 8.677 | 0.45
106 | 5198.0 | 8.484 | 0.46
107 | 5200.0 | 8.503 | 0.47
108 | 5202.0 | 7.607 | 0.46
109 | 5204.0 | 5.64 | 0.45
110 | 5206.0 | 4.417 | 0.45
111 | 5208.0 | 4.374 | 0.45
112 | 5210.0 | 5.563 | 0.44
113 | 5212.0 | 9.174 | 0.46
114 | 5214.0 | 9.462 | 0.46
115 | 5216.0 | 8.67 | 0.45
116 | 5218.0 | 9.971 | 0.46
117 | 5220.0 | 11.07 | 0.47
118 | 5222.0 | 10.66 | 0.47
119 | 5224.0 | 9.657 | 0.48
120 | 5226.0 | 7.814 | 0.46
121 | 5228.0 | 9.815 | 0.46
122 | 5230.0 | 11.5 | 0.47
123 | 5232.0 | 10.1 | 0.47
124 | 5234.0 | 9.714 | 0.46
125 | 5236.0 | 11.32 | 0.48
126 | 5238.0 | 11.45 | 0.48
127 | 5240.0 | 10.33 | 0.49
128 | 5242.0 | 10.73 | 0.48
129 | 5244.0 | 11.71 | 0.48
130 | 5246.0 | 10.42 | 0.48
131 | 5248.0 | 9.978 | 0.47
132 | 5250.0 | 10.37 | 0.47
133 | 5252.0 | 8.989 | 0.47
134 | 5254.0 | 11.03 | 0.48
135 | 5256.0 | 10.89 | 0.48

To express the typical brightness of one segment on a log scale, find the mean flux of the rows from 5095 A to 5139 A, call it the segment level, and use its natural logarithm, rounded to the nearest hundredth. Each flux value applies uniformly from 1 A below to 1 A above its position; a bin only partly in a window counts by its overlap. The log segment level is 1.96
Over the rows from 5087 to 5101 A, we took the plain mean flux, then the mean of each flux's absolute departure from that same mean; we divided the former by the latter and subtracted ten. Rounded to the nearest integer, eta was 2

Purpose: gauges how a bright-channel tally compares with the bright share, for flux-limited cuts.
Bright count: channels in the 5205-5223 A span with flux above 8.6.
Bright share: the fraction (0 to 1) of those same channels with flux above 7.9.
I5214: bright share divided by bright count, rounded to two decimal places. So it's 0.11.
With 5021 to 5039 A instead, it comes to 0.17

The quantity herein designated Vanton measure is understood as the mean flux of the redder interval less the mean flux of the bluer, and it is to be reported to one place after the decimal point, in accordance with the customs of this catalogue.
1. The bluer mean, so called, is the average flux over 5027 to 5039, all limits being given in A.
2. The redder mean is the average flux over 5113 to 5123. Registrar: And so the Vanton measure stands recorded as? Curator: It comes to -0.3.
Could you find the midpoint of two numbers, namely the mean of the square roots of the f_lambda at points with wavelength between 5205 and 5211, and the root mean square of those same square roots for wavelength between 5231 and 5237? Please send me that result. 2.70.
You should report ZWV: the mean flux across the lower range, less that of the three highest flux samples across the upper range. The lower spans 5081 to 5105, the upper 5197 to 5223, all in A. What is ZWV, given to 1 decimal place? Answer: -3.3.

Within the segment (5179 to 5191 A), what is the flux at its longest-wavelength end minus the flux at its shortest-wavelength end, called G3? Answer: 2.3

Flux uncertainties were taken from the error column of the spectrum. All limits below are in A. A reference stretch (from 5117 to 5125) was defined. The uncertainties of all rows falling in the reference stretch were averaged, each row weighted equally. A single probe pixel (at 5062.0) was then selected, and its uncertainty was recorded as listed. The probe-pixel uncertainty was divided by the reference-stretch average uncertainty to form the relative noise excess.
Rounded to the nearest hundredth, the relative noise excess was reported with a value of 1.03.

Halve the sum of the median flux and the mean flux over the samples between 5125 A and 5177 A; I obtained 7.0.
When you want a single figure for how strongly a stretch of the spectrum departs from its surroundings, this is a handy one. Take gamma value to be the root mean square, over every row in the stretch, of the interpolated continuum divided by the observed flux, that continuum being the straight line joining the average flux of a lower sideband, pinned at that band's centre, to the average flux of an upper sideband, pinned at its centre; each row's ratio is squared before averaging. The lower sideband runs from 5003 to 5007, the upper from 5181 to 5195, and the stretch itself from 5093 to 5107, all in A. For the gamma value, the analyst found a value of 1.00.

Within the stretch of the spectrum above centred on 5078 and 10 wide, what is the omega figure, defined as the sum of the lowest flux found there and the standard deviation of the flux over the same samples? 7.4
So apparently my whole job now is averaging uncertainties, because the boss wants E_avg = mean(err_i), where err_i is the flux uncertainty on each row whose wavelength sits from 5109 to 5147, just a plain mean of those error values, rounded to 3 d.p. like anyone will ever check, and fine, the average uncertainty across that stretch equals 0.463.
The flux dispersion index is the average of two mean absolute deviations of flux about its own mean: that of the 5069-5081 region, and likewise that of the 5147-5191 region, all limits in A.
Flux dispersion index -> 0.9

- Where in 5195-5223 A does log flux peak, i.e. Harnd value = 5220.0 A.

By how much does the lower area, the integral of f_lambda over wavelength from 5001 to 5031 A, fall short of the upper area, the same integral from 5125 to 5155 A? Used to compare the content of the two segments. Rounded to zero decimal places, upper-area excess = -13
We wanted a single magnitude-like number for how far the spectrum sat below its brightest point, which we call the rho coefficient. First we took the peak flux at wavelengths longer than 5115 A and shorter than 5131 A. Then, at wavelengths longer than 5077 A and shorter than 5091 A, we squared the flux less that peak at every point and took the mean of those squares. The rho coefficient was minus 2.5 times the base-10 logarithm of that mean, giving 0.36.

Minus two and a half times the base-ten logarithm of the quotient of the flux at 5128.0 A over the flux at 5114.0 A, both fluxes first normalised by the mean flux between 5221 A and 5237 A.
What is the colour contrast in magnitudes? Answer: 0.32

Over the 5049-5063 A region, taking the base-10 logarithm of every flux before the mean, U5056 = 0.888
